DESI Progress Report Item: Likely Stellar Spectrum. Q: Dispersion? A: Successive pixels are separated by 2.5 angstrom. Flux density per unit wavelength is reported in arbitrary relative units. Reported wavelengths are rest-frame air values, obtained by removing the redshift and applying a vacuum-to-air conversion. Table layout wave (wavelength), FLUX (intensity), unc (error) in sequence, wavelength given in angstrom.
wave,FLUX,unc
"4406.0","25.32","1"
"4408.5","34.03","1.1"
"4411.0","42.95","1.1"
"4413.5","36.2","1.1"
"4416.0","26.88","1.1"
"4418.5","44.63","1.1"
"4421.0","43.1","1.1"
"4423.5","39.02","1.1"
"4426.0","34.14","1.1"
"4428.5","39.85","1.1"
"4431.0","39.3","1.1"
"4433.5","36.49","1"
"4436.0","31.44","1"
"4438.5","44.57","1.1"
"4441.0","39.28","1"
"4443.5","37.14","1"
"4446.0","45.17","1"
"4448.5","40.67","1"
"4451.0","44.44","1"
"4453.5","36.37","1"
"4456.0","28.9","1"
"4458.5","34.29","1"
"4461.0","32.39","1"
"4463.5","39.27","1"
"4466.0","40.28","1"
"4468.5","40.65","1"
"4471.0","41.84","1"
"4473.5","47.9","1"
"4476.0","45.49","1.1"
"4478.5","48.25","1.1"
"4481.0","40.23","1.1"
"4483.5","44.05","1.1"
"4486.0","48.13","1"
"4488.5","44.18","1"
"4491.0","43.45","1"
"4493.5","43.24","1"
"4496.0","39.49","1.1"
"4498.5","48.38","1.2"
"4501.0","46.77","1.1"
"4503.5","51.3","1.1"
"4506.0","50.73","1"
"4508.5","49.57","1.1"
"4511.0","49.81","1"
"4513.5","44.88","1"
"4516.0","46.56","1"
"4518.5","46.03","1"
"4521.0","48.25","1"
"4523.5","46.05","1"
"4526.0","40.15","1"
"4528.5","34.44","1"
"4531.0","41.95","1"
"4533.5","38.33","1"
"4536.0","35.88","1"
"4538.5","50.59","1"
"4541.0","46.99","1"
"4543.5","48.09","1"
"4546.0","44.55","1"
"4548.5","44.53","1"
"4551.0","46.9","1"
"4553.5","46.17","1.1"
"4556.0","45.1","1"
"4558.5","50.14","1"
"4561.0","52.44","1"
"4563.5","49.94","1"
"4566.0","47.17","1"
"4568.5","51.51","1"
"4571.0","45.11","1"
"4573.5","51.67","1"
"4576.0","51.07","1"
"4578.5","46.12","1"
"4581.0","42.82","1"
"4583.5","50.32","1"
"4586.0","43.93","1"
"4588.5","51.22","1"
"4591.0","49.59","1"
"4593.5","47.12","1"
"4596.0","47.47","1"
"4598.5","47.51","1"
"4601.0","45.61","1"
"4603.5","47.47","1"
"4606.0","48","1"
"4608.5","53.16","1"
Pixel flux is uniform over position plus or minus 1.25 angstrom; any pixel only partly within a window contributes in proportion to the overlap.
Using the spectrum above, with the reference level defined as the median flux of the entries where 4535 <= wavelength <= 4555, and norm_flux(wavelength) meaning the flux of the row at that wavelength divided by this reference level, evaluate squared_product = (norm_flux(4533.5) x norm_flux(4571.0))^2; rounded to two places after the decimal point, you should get 0.64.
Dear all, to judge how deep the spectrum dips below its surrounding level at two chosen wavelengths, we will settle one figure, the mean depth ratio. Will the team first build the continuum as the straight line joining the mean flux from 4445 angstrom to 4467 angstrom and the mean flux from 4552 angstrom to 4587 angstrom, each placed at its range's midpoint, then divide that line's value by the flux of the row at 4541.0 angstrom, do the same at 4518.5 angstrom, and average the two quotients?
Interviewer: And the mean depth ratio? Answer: 0.96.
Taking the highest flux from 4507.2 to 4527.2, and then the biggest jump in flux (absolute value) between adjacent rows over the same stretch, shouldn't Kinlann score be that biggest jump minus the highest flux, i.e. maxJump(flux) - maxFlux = -44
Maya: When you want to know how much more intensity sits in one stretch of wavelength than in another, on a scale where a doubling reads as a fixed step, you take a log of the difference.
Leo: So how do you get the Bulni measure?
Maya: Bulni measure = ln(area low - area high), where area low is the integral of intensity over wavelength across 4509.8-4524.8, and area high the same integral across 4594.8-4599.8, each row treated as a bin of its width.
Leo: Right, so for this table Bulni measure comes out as 6.1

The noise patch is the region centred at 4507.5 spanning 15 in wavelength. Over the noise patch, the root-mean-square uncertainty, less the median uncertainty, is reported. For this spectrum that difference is 0.0012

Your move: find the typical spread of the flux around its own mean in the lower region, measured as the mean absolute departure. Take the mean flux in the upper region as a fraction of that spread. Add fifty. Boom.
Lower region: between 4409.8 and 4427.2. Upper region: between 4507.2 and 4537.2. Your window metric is 58.9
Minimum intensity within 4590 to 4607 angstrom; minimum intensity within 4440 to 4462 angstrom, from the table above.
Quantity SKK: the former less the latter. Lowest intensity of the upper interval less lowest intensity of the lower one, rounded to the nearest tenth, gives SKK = 16.7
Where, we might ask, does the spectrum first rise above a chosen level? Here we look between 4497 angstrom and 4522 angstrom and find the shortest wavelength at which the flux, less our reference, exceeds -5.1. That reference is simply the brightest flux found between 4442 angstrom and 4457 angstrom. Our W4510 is 4498.5 angstrom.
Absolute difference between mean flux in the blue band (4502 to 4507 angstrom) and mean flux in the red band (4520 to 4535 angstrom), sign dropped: 9.5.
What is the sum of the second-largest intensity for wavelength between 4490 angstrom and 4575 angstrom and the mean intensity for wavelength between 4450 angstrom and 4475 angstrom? 90.3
